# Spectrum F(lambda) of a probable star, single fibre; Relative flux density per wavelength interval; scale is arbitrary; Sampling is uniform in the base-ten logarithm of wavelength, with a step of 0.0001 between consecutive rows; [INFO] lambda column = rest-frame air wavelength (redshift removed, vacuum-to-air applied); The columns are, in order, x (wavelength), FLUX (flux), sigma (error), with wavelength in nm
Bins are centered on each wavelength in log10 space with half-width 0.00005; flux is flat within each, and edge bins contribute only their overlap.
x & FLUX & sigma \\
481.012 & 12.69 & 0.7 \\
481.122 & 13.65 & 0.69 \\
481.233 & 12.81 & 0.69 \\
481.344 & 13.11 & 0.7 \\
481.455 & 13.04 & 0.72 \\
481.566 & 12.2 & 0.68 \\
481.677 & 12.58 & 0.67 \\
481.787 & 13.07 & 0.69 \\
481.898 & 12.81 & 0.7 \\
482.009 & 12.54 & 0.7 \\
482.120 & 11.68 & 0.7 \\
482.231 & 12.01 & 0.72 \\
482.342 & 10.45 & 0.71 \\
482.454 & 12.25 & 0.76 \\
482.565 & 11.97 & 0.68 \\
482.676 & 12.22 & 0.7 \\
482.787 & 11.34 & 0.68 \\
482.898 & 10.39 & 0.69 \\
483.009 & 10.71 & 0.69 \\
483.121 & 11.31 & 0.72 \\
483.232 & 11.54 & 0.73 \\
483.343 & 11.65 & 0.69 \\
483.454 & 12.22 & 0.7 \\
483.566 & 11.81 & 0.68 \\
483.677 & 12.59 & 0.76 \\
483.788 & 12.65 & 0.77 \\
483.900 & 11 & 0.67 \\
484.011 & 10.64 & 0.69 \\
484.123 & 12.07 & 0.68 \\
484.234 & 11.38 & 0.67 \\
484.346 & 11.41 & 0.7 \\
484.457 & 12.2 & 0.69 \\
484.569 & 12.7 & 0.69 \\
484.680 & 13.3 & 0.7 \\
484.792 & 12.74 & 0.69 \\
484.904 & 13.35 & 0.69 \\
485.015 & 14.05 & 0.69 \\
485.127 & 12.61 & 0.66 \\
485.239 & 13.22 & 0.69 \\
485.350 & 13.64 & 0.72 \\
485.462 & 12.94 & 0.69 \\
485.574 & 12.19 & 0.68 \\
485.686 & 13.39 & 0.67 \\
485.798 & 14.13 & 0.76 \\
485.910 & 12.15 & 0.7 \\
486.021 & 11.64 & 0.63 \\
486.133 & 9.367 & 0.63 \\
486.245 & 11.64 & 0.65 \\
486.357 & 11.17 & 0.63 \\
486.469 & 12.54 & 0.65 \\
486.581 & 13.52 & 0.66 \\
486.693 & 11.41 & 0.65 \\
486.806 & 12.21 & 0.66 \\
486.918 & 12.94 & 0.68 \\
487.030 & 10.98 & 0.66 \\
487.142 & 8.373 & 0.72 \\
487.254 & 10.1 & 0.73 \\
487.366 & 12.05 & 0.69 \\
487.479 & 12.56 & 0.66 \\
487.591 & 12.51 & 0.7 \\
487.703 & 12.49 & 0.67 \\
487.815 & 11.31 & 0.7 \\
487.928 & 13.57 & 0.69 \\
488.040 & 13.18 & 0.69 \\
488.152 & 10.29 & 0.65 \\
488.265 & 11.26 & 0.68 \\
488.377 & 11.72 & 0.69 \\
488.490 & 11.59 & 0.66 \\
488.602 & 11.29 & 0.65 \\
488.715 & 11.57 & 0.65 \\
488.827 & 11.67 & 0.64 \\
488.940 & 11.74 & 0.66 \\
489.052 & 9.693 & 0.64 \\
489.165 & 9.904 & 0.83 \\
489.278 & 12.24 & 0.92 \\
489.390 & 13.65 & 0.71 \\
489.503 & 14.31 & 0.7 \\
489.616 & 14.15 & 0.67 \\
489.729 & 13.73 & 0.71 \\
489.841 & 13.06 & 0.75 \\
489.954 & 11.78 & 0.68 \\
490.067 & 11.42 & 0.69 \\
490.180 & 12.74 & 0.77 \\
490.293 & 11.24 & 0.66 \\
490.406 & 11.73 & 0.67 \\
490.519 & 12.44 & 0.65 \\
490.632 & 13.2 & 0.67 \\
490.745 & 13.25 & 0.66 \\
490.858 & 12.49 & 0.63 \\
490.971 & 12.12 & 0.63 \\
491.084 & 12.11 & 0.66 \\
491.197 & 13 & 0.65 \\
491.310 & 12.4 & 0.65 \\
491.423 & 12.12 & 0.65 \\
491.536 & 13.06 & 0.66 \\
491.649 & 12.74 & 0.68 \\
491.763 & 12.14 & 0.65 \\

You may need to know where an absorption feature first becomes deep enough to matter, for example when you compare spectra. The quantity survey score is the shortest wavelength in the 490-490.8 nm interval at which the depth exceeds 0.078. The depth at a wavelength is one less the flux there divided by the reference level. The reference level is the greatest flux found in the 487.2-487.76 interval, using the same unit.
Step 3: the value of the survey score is 490.067 nm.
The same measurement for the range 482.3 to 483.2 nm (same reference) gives 482.342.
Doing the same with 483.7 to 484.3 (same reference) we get 483.900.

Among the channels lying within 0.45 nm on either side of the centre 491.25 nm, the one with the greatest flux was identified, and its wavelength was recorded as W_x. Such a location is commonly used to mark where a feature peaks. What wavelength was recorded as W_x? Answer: 491.536 nm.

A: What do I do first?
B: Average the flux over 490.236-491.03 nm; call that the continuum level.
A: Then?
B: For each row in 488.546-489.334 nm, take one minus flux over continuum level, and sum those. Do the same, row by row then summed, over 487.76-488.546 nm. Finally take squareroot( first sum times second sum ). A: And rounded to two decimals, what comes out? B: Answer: 0.44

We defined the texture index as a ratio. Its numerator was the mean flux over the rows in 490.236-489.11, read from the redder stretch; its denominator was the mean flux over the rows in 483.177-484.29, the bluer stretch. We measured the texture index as 1.08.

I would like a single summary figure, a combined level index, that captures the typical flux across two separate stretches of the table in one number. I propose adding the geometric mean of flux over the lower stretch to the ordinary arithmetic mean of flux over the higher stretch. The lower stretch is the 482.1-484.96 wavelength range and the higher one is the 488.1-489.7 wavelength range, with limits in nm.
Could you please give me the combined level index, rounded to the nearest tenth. 23.6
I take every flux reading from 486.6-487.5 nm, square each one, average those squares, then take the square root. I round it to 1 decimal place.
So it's 11.4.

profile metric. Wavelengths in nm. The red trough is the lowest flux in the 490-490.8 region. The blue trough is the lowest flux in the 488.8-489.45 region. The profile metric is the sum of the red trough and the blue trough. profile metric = 20.9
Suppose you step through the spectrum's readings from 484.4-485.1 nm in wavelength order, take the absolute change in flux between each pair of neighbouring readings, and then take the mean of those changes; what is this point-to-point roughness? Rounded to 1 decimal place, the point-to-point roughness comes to 0.6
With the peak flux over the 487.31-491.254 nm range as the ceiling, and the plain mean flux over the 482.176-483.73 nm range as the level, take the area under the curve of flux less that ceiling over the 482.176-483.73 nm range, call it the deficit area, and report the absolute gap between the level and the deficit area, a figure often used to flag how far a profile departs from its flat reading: 15.8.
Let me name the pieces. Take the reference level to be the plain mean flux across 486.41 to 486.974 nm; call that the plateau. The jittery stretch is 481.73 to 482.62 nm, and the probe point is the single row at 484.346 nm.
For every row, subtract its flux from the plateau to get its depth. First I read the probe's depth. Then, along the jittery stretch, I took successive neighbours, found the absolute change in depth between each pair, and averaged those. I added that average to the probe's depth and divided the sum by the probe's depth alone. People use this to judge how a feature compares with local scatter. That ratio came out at 1.7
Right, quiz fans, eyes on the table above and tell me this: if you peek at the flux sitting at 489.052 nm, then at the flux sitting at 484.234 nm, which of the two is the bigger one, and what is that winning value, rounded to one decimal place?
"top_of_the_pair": 11.4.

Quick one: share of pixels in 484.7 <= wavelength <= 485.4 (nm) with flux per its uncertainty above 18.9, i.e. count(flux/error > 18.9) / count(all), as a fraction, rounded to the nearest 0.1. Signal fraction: 0.8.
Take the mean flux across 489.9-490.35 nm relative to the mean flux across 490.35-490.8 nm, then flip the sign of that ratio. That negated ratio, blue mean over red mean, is -0.93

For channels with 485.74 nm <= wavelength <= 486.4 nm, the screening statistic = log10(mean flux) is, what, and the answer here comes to 1.068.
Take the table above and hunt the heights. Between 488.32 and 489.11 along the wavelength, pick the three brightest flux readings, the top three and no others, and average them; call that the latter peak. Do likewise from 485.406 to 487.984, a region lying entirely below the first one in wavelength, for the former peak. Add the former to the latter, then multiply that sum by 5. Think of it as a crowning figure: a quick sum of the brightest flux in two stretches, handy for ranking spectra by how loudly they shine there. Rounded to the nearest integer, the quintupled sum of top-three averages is 127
